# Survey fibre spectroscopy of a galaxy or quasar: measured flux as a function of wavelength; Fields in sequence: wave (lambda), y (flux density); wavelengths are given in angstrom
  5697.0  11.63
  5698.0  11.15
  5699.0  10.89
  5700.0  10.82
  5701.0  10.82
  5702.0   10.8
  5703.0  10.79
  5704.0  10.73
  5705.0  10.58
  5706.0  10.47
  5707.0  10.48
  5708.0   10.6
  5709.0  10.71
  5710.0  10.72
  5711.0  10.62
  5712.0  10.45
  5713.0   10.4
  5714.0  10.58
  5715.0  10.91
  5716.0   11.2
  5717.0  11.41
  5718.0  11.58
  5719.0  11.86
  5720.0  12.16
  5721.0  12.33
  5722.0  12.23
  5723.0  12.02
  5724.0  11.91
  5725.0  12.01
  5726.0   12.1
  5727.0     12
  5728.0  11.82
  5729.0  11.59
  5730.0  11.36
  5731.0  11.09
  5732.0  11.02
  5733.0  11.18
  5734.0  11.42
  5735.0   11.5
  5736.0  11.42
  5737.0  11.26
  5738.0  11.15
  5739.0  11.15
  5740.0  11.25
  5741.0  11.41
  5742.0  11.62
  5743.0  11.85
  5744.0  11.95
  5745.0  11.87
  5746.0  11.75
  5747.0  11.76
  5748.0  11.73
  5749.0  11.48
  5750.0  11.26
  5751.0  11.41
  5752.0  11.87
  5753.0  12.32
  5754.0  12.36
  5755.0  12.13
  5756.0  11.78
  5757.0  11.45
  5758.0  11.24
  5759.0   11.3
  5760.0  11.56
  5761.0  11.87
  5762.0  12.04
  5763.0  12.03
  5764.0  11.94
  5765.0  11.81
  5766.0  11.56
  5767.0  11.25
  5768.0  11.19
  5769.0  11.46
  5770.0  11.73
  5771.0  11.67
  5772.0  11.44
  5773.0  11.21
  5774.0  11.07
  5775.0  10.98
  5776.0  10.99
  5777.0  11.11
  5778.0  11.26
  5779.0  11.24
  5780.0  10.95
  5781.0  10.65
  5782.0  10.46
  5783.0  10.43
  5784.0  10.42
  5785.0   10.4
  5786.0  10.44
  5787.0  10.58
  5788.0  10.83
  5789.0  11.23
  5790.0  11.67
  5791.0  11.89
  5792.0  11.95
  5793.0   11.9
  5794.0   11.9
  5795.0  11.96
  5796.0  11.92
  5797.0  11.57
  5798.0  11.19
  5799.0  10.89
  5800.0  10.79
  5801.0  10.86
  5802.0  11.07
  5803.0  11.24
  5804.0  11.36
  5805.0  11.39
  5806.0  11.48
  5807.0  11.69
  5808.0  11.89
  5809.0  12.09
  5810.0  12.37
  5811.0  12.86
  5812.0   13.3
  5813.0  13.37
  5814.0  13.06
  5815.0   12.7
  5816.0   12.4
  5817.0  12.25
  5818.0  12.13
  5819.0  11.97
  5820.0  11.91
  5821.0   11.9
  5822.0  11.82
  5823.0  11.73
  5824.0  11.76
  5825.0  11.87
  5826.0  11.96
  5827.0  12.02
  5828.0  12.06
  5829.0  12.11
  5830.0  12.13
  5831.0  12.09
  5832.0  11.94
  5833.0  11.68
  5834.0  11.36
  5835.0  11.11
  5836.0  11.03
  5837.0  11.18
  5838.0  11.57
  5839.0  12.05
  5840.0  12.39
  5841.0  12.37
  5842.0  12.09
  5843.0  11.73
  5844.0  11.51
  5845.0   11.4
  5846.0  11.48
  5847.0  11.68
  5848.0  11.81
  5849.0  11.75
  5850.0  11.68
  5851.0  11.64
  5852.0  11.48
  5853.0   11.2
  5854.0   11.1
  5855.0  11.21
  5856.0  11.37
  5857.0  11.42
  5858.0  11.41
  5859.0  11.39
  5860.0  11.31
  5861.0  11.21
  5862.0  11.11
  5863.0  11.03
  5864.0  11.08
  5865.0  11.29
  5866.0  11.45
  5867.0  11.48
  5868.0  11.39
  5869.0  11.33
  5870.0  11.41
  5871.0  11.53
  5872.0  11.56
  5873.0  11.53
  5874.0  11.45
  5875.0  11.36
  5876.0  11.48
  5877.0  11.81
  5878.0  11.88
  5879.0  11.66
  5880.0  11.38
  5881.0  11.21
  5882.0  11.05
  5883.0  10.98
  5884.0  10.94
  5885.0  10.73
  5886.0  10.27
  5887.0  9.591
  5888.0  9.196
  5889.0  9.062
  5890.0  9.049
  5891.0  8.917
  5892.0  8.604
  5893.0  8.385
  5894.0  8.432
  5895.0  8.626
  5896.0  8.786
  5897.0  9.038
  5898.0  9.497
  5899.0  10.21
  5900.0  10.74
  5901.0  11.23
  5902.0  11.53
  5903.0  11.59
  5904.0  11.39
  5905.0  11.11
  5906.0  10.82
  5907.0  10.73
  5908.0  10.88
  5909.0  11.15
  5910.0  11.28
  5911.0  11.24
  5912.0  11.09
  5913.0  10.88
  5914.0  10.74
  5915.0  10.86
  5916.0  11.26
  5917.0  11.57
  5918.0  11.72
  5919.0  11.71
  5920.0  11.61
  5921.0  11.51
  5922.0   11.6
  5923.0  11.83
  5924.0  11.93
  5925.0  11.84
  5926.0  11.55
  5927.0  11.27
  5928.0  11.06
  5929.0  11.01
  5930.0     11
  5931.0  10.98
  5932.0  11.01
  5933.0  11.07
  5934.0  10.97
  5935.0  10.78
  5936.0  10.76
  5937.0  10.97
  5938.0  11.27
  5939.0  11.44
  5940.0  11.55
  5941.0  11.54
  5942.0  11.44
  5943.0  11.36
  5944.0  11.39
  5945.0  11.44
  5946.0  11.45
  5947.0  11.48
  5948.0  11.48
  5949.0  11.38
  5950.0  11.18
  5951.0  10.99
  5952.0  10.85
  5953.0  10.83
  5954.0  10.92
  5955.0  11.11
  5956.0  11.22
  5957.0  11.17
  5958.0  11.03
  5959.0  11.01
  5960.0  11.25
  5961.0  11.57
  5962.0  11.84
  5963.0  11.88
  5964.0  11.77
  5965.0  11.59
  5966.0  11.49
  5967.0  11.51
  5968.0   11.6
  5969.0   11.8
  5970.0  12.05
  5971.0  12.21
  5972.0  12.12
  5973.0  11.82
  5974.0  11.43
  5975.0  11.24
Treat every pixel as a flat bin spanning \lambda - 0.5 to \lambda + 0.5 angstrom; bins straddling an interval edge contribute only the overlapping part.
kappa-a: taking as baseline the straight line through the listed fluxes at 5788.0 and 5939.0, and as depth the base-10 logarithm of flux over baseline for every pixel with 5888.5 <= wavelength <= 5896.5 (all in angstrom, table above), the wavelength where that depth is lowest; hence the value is 5893.0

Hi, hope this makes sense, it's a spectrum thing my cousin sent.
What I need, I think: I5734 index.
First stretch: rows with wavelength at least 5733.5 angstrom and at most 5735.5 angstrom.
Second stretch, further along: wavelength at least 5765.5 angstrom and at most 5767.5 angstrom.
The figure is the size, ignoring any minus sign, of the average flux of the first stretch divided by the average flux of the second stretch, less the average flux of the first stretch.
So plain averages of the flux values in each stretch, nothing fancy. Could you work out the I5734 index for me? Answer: 10.46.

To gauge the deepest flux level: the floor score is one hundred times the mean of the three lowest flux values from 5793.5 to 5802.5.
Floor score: 1085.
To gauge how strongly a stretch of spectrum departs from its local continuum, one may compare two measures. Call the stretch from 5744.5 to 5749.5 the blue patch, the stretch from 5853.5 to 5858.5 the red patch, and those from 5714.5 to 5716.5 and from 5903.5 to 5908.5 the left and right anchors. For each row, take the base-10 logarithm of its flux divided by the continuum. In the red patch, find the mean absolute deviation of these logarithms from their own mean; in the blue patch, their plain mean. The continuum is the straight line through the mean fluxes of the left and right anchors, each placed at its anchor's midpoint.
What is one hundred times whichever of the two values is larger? 2.57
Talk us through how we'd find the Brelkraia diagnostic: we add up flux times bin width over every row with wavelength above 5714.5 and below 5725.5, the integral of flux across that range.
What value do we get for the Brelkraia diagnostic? 130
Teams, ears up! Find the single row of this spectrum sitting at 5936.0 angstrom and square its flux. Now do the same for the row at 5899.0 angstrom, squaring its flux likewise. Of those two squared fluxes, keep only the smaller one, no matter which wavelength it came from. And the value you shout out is 104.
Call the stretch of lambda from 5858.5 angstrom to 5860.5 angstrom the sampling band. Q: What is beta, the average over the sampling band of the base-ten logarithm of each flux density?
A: 1.05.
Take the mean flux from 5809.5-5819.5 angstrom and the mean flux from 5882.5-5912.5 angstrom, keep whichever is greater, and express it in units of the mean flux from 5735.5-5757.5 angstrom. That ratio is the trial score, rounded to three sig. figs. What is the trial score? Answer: 1.09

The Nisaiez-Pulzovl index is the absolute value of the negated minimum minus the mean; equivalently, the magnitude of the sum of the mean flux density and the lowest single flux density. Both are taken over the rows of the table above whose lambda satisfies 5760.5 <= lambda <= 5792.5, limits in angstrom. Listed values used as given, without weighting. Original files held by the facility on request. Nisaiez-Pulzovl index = 21.6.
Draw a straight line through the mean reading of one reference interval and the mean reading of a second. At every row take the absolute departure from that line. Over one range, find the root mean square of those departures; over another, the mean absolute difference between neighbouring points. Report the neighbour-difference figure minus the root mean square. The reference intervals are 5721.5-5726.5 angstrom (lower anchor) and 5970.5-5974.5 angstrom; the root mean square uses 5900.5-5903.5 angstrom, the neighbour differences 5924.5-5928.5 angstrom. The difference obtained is -0.26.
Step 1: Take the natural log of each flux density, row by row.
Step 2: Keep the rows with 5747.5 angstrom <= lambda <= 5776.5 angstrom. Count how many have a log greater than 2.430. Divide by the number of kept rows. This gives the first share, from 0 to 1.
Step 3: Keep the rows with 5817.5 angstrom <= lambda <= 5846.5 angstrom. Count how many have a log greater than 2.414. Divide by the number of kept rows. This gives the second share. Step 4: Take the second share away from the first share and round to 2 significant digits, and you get -0.24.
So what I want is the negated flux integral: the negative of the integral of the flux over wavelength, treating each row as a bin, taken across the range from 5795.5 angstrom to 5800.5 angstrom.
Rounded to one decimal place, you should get -56.4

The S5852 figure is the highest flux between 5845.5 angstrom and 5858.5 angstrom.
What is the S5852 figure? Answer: 11.81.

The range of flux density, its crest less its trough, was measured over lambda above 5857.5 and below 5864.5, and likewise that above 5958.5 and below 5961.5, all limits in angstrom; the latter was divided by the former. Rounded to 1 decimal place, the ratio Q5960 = 1.5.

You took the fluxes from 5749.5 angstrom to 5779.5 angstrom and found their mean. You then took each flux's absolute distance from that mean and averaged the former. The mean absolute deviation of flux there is 0.33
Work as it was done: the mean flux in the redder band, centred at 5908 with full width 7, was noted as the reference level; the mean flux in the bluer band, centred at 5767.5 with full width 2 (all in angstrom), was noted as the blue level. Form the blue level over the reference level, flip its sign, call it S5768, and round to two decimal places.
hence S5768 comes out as -1.02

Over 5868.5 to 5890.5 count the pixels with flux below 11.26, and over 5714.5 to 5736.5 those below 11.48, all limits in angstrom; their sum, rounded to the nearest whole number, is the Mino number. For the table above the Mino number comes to 19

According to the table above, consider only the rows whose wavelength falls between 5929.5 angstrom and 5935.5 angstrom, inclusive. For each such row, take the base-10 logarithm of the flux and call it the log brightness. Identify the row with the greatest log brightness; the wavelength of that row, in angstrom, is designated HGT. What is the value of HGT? 5933.0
